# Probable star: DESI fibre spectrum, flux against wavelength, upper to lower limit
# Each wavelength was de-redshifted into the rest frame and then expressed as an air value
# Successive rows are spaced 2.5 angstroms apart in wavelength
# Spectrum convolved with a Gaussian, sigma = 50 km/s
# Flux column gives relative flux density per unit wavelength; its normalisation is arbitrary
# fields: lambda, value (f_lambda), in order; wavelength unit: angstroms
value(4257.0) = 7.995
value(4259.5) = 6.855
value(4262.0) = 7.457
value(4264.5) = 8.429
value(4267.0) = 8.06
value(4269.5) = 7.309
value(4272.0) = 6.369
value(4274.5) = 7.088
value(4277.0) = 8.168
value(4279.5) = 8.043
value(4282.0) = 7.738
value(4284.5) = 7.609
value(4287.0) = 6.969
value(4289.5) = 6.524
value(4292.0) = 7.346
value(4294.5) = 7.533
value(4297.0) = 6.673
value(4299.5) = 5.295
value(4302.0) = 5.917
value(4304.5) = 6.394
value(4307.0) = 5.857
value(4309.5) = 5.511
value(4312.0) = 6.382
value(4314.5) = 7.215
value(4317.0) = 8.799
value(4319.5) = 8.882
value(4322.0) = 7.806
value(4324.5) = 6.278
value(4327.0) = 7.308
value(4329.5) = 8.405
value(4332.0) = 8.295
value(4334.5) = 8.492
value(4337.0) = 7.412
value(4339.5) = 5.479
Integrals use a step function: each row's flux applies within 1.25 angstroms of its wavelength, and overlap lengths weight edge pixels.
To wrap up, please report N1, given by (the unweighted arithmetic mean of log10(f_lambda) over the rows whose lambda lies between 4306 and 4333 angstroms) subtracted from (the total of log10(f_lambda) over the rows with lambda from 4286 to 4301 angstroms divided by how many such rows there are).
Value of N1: -0.04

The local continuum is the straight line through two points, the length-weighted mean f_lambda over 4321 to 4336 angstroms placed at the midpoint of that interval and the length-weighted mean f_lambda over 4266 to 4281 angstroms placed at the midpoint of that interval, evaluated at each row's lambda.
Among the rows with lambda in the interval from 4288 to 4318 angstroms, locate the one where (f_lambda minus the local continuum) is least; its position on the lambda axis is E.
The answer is 4299.5 angstroms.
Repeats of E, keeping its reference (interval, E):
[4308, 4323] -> 4309.5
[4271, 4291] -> 4272.0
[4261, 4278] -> 4272.0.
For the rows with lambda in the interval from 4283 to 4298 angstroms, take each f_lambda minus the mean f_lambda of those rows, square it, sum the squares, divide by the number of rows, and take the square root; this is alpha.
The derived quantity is 0.42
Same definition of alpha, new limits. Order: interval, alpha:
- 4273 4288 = 0.45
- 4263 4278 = 0.72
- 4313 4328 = 0.92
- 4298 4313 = 0.41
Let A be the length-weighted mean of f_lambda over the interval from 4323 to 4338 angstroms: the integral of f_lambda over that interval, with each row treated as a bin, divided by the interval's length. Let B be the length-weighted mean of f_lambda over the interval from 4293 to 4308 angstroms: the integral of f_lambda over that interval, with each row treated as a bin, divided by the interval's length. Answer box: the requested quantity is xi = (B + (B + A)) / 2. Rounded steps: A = 7.7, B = 6.30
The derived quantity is 10.2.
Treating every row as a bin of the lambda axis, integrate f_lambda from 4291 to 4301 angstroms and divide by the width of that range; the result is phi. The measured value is 6.68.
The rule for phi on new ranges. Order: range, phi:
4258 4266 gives 7.61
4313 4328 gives 7.70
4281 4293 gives 7.22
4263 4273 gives 7.57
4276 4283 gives 7.99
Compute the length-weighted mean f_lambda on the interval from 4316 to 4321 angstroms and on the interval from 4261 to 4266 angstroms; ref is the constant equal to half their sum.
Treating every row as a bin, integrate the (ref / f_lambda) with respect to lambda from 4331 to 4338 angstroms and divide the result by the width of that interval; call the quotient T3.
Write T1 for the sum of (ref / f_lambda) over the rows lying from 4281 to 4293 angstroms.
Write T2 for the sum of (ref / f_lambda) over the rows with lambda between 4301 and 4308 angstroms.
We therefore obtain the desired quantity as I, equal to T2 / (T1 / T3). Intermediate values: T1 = 5.8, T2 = 4.2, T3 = 1.04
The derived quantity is 0.7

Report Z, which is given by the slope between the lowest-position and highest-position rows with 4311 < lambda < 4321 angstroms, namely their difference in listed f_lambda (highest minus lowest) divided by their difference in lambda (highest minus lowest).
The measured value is 0.33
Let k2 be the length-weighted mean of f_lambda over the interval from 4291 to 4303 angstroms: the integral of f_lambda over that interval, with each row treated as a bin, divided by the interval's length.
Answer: 6.5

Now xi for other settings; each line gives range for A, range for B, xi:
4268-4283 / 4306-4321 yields 10.9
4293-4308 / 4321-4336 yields 10.9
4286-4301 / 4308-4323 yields 10.8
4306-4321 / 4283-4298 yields 10.7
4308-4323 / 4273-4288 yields 11.3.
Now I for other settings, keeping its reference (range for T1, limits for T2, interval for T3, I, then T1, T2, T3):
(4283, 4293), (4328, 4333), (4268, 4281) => 0.5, 4.7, 2.0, 1.14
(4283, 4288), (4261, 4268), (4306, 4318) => 1.8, 2.3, 3.2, 1.28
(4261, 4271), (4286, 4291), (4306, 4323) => 0.7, 4.3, 2.5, 1.20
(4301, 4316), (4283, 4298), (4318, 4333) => 0.9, 8.2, 7.1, 1.08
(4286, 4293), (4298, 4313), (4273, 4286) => 2.6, 3.6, 8.6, 1.09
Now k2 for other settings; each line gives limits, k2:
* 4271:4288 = 7.4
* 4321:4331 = 7.5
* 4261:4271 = 7.8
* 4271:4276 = 6.8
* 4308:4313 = 5.9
